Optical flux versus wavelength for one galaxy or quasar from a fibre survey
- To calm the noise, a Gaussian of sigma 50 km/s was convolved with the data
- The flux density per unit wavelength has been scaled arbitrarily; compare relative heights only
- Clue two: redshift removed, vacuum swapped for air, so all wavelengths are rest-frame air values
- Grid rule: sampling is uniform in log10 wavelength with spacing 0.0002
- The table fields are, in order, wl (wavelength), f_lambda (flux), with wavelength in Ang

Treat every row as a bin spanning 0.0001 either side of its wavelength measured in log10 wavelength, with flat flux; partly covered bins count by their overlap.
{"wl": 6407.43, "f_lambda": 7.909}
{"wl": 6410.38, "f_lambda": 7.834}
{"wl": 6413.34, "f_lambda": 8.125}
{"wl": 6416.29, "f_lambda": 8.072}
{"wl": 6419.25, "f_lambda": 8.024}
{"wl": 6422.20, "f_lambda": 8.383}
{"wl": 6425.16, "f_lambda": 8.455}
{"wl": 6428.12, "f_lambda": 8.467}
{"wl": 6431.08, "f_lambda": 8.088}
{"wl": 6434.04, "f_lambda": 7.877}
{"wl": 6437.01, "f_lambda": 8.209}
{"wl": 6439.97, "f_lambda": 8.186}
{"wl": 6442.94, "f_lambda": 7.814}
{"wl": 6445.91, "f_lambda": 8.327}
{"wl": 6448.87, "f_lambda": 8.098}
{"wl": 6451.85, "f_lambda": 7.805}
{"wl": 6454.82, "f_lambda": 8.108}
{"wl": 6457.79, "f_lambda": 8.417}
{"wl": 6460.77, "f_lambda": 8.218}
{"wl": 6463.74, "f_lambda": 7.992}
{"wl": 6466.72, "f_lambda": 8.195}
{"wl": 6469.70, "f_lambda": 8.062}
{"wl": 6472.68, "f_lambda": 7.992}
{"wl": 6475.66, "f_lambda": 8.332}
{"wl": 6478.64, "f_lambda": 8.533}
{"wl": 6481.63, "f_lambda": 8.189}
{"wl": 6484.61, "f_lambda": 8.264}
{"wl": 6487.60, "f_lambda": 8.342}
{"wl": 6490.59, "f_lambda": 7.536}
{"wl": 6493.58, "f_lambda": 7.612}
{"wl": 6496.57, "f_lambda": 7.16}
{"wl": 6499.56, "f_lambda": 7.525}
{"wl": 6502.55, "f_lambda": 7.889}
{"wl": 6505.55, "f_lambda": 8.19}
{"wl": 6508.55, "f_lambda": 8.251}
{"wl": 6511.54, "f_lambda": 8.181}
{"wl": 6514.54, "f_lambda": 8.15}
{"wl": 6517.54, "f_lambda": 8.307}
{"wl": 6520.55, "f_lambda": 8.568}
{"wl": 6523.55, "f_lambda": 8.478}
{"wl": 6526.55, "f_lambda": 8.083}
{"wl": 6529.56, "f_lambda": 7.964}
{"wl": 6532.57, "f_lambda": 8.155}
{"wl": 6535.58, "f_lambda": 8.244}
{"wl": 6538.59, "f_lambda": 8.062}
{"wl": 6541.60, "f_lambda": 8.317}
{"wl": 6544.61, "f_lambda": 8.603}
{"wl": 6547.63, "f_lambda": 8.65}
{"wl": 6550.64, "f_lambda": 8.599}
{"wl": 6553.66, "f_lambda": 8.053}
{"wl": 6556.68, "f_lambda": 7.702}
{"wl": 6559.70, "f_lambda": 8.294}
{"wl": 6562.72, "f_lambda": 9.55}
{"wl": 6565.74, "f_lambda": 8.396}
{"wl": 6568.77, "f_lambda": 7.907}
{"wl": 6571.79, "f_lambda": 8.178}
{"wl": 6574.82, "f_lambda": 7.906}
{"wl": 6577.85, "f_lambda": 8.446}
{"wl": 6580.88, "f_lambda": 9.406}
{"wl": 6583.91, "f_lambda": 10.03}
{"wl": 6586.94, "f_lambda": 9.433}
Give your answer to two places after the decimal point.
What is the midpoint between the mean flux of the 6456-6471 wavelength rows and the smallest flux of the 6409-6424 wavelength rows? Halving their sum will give 8.01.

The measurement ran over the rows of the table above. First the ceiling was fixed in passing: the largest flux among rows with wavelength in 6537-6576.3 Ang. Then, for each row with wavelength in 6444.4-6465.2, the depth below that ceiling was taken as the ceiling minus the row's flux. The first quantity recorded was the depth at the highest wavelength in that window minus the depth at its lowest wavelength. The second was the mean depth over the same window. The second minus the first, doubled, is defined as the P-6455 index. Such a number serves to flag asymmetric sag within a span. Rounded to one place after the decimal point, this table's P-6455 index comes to 2.2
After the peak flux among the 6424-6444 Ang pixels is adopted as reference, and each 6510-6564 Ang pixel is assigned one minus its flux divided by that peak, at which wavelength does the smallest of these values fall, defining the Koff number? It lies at 6562.72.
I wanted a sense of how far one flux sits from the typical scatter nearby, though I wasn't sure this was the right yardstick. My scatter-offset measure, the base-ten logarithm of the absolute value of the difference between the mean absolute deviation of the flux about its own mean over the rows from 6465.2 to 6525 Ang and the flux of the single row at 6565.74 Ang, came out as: 0.909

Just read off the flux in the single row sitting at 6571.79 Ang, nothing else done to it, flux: 8.178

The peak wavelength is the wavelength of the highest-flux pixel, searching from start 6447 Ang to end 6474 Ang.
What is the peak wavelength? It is 6457.79 Ang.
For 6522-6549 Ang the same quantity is 6547.63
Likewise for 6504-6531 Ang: 6520.55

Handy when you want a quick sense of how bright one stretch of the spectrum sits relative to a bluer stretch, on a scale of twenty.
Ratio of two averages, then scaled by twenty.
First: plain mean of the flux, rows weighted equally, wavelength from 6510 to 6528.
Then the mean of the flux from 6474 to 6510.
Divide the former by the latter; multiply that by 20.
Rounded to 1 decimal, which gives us 20.8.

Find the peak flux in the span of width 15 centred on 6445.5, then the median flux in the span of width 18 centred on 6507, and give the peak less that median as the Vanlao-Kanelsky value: 0.16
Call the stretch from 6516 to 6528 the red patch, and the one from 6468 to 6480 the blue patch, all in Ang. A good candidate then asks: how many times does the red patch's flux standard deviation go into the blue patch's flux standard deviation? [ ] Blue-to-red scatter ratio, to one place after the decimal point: 1.2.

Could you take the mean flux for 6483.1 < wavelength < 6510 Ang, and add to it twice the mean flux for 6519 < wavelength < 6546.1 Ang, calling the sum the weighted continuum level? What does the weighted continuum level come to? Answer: 24.4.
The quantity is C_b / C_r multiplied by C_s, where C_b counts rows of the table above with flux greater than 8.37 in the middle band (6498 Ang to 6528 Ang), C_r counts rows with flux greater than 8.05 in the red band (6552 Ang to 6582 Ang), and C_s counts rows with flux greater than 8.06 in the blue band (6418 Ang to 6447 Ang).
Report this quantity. 2.0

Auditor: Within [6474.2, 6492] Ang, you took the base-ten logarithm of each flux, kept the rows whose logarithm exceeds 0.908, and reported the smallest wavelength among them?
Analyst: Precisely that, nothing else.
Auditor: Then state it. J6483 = 6475.66 Ang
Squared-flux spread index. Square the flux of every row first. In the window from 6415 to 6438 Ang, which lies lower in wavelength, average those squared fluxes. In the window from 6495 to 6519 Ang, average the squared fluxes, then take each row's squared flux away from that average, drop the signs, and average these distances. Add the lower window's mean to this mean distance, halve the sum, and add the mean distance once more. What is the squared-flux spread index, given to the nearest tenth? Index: 41.2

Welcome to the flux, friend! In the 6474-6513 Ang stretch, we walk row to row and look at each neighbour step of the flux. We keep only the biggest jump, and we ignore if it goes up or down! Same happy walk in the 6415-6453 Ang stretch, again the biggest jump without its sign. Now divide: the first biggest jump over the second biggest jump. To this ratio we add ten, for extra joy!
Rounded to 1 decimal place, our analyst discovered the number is 11.6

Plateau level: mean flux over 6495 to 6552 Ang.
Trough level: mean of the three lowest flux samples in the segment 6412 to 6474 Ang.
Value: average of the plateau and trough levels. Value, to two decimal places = 8.00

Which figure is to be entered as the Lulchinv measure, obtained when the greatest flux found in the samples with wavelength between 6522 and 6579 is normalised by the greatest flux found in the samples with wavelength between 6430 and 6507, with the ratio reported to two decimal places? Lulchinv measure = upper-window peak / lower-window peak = 1.12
